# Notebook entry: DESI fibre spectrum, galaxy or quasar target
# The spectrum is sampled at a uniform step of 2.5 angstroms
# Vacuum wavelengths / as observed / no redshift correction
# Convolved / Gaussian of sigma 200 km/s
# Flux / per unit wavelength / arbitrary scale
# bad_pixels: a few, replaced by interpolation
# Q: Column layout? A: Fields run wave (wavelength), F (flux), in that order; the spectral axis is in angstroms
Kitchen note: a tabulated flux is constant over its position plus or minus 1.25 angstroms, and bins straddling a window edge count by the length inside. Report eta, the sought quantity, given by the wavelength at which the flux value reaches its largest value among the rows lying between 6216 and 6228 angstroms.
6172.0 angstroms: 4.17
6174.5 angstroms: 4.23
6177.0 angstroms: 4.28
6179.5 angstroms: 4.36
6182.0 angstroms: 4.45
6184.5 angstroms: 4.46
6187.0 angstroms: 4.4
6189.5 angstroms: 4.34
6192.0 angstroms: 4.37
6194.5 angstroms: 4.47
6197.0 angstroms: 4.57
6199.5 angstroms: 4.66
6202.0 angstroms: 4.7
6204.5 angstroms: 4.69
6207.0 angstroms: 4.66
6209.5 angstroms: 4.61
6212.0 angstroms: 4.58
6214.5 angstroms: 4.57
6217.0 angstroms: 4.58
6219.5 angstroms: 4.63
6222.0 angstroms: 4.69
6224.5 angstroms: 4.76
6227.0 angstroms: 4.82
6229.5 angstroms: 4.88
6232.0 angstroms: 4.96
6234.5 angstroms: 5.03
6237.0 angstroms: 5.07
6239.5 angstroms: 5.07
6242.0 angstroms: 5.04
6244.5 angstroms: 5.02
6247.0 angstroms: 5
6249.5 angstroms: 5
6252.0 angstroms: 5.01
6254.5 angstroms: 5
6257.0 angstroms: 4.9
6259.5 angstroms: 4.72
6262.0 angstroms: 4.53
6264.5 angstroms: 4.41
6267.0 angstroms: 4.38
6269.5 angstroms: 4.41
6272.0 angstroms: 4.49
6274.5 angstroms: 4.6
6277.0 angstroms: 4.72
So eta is 6227.0 angstroms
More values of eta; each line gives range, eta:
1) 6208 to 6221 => 6219.5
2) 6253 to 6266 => 6254.5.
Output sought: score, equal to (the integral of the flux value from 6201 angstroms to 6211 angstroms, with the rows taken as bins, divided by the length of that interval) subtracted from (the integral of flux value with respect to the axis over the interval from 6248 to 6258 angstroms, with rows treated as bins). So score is 45.1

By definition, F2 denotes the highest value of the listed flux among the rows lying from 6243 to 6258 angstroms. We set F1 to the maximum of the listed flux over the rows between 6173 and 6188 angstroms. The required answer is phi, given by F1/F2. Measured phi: 0.89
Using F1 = 4.46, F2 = 5.02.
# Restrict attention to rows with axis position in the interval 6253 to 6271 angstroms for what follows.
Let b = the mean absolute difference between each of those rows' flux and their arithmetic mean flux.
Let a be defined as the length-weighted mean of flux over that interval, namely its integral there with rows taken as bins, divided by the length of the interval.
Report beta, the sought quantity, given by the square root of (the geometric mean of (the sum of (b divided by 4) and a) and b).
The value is 1.00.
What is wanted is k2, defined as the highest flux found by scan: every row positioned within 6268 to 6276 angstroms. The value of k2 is 4.6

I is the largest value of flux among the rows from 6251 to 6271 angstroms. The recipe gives 5.01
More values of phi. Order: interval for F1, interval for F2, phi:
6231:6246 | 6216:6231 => 1.04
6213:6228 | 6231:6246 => 0.95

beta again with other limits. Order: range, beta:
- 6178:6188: 0.64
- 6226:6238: 0.80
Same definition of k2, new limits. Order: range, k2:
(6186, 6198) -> 4.57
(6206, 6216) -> 4.66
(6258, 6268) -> 4.72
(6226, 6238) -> 5.07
